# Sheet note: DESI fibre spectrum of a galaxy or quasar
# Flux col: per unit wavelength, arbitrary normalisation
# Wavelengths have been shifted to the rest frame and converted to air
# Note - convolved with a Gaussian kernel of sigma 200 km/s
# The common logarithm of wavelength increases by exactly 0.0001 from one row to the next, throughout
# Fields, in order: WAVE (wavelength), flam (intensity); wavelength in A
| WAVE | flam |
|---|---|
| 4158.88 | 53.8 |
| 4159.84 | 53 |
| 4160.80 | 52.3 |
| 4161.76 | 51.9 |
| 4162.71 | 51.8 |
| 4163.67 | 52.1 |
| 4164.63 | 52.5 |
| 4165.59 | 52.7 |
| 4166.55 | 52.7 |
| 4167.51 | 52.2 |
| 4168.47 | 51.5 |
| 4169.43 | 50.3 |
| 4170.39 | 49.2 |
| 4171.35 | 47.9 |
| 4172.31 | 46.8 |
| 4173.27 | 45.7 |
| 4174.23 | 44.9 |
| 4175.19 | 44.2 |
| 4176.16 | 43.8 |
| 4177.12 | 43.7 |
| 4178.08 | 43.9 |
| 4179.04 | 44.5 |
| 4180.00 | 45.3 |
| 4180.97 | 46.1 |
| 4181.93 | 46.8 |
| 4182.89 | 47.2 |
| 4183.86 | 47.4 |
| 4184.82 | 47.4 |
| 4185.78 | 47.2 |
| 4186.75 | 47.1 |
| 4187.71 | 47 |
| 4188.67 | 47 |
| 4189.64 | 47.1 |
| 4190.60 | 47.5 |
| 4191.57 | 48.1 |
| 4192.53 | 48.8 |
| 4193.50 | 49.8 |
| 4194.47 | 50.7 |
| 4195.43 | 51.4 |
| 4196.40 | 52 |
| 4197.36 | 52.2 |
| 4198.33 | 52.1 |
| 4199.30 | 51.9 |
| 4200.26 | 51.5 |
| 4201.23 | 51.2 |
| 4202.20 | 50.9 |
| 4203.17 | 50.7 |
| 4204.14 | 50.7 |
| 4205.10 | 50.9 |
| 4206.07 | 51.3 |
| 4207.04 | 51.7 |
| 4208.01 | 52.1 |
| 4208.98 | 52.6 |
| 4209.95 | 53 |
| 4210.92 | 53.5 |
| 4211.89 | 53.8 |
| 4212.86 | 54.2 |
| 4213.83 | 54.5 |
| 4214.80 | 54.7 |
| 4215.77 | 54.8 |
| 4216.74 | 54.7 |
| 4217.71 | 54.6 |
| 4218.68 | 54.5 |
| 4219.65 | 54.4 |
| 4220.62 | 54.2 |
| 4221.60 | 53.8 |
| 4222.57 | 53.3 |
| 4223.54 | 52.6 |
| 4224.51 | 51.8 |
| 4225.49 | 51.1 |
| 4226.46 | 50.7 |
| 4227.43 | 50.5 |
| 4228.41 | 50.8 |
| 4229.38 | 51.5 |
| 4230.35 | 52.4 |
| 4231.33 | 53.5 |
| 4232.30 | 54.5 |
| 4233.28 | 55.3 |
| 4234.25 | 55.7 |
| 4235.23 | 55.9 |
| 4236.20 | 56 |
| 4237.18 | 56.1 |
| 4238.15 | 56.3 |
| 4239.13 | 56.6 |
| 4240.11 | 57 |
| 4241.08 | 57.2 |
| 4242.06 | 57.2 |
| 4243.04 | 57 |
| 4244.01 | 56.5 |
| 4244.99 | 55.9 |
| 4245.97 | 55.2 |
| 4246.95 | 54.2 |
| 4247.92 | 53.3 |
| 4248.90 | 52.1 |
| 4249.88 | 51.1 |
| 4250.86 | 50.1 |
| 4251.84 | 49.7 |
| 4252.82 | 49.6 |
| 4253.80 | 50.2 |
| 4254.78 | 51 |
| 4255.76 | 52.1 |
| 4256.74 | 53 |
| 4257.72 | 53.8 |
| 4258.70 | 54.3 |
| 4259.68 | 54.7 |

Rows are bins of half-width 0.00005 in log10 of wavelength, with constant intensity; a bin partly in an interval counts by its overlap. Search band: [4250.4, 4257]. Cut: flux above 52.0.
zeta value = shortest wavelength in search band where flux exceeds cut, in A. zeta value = 4255.76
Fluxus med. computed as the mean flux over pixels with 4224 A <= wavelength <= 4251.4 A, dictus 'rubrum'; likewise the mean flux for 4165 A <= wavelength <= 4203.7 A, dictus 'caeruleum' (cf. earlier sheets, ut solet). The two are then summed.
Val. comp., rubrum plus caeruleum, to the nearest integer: 103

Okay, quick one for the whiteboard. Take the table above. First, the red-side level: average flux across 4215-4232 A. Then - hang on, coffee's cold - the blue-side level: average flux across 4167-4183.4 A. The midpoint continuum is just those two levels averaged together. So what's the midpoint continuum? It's 49.8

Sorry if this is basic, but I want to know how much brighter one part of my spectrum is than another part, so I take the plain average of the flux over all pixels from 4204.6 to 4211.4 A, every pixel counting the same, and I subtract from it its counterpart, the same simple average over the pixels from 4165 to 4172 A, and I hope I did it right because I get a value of 1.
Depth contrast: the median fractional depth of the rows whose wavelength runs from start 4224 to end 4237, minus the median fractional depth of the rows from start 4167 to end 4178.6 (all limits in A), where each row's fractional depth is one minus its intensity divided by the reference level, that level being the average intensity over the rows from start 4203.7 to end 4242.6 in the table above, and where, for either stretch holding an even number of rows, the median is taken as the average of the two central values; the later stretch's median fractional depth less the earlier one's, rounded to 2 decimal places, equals -0.11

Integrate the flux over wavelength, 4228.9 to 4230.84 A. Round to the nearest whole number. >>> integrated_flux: 101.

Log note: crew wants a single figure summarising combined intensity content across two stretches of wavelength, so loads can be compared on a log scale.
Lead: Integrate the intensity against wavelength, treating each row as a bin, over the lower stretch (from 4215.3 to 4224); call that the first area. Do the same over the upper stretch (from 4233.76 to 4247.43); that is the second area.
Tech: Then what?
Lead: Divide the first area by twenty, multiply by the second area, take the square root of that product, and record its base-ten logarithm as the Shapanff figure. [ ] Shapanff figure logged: 2.13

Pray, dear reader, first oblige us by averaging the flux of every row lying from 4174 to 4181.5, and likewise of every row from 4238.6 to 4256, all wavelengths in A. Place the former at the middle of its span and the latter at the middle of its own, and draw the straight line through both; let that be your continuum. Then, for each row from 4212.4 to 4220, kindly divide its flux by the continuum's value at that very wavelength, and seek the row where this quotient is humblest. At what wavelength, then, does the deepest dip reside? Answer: 4219.65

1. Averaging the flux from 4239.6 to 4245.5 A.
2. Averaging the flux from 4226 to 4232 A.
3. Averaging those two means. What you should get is 54.2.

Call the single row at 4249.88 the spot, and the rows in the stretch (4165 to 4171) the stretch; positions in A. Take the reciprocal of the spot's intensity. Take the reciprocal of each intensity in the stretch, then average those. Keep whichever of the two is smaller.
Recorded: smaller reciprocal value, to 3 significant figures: 0.0195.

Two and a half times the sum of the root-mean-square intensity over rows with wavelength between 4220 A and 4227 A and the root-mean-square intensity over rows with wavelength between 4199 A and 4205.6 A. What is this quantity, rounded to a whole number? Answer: 259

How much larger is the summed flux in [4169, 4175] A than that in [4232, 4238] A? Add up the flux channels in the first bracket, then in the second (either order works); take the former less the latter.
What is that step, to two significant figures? -49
